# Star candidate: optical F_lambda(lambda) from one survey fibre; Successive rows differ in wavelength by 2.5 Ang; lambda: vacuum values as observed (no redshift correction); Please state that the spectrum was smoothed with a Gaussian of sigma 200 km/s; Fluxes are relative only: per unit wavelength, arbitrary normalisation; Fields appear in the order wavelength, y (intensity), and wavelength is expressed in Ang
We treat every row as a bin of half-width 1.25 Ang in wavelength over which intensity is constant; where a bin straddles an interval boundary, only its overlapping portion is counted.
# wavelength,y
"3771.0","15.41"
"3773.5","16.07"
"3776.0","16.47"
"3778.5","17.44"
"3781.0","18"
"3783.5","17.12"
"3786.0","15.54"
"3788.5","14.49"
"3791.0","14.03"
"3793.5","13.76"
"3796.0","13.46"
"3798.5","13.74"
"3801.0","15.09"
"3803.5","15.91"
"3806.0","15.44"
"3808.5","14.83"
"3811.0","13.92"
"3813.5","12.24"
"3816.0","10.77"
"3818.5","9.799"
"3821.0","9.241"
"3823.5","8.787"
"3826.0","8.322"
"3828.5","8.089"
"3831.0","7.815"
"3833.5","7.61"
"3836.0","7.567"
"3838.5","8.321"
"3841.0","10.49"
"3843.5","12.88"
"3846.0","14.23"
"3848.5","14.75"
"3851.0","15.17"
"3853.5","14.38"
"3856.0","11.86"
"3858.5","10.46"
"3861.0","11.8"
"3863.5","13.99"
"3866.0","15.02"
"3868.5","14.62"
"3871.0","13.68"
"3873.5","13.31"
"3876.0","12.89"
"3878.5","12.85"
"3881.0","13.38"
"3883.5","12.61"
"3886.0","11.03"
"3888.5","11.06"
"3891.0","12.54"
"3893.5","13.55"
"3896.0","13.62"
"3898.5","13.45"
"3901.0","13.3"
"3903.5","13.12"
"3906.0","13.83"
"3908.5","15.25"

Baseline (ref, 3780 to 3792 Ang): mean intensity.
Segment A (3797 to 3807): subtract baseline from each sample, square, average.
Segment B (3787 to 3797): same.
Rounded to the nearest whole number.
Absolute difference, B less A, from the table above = 2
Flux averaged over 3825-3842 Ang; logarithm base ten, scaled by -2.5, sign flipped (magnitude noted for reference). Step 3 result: 2.30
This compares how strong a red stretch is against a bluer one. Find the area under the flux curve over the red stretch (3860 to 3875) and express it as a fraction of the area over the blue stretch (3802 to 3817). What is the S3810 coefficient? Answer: 0.99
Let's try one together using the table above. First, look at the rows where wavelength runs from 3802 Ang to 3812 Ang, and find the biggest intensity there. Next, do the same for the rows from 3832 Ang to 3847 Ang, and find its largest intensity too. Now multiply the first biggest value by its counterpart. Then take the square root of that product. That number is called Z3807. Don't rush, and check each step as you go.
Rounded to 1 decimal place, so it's 15.0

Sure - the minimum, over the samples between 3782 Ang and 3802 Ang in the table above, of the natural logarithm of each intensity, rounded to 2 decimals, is 2.60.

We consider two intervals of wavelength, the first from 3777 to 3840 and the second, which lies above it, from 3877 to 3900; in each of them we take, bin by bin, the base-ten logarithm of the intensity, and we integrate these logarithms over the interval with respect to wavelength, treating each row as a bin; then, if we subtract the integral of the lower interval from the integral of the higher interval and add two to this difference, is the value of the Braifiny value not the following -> -41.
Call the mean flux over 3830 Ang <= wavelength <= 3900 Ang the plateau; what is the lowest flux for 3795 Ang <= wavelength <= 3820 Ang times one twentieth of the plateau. 6.0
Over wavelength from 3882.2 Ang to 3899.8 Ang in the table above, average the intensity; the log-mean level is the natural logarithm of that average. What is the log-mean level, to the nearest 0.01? 2.53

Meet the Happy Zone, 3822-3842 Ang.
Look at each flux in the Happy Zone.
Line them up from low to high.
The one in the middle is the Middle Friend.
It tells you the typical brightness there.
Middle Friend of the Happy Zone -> 8.2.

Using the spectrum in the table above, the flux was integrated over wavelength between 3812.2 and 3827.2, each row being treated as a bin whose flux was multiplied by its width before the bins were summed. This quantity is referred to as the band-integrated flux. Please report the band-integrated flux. 148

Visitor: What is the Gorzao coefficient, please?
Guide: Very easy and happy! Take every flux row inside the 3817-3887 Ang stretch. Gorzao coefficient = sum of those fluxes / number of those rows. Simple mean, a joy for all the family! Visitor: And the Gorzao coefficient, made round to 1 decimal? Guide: 11.6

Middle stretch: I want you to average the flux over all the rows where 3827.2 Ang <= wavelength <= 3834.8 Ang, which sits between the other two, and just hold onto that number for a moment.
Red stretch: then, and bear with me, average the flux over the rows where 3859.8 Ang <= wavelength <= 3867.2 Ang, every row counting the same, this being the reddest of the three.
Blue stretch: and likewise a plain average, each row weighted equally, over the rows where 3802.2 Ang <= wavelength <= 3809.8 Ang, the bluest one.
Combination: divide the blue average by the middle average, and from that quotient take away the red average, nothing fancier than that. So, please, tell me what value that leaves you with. -11.6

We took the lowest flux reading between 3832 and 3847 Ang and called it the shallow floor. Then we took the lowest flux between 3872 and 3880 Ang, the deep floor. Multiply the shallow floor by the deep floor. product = 97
